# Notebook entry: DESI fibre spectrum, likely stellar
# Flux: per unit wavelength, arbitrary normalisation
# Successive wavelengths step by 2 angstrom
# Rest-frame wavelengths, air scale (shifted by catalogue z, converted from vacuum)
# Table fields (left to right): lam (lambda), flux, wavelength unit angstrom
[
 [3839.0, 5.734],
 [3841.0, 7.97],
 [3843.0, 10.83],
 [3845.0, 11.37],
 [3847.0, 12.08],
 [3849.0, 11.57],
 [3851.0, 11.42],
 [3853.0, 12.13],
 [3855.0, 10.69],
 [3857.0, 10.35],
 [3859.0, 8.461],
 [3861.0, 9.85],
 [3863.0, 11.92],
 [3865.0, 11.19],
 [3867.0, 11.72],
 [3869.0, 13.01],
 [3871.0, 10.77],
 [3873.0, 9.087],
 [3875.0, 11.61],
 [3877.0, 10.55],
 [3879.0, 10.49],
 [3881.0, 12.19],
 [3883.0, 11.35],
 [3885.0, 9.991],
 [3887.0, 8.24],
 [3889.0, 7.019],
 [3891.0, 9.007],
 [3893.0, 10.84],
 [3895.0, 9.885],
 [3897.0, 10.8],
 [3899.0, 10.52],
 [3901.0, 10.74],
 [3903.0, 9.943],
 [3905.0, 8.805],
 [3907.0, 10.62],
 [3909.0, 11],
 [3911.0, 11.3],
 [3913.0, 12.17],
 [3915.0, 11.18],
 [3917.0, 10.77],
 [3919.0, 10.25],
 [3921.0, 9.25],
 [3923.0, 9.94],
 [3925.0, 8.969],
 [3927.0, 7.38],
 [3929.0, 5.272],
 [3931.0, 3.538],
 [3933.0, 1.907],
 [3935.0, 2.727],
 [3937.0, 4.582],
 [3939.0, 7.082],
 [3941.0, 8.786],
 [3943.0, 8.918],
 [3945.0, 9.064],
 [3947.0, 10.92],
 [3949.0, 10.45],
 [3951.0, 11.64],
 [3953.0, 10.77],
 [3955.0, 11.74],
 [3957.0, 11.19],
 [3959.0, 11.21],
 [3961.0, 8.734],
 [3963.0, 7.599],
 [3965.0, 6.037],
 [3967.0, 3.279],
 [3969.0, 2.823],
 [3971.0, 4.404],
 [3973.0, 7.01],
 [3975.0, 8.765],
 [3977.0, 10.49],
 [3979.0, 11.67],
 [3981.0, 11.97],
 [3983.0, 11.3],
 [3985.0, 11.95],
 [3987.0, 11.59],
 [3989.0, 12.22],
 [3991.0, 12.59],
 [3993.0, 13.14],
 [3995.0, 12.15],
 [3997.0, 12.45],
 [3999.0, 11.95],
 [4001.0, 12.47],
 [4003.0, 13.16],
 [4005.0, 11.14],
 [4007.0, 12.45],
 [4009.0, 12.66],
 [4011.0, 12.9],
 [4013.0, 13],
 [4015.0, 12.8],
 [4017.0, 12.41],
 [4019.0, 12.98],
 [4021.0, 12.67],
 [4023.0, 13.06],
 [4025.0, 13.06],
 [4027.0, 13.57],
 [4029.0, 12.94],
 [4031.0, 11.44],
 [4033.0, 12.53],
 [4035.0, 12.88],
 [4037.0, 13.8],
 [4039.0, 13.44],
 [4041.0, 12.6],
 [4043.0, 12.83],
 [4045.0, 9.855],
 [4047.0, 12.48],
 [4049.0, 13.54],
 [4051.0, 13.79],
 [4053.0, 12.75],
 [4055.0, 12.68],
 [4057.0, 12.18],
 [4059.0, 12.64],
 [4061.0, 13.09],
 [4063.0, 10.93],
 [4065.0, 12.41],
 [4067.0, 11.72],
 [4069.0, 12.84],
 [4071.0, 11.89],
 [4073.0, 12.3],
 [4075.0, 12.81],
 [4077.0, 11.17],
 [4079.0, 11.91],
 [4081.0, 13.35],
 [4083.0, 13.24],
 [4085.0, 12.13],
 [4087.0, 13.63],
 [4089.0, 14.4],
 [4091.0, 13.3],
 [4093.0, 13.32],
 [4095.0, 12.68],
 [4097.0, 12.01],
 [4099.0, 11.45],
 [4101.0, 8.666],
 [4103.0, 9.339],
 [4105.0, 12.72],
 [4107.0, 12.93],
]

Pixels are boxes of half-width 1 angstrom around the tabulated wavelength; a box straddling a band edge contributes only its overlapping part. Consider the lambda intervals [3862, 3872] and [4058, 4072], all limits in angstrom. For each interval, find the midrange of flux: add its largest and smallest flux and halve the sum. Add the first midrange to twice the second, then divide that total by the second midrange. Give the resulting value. 2.99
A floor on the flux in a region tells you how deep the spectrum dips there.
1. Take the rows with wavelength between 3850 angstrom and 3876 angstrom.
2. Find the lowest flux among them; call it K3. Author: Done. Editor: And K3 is 8.461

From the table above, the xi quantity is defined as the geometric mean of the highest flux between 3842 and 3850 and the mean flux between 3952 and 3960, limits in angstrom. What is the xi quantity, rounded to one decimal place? 11.6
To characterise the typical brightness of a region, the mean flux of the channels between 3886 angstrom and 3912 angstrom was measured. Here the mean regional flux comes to 10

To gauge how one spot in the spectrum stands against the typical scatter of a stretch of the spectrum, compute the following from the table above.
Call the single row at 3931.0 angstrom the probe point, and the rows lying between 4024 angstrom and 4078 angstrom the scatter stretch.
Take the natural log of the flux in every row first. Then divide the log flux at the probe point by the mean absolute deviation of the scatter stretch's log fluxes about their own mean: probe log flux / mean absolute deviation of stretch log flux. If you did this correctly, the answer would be 23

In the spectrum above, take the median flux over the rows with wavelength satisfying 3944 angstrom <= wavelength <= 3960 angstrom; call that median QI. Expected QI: 11.1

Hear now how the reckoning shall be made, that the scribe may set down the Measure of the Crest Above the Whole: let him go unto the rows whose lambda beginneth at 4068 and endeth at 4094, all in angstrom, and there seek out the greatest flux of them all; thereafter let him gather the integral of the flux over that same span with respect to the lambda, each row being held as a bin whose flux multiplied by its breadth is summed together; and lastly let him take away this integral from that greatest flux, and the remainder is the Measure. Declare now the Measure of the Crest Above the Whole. -318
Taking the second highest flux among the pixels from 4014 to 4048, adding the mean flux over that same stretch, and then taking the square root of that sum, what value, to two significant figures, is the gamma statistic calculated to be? 5.1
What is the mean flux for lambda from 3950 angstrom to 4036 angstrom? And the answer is 11.1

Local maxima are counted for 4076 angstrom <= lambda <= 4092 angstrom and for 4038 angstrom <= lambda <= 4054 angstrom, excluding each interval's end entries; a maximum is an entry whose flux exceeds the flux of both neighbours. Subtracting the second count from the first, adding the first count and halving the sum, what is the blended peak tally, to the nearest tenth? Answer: 1.0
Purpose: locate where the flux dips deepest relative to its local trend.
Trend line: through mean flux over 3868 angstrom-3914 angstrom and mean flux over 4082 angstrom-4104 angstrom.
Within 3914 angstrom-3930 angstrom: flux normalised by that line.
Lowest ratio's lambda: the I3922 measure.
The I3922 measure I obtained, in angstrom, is 3929.0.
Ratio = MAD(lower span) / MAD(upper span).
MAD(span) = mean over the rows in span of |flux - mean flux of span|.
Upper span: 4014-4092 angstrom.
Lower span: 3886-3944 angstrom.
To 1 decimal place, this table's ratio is 3.4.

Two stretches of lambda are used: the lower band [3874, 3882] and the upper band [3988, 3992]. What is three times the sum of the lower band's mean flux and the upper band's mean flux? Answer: 71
